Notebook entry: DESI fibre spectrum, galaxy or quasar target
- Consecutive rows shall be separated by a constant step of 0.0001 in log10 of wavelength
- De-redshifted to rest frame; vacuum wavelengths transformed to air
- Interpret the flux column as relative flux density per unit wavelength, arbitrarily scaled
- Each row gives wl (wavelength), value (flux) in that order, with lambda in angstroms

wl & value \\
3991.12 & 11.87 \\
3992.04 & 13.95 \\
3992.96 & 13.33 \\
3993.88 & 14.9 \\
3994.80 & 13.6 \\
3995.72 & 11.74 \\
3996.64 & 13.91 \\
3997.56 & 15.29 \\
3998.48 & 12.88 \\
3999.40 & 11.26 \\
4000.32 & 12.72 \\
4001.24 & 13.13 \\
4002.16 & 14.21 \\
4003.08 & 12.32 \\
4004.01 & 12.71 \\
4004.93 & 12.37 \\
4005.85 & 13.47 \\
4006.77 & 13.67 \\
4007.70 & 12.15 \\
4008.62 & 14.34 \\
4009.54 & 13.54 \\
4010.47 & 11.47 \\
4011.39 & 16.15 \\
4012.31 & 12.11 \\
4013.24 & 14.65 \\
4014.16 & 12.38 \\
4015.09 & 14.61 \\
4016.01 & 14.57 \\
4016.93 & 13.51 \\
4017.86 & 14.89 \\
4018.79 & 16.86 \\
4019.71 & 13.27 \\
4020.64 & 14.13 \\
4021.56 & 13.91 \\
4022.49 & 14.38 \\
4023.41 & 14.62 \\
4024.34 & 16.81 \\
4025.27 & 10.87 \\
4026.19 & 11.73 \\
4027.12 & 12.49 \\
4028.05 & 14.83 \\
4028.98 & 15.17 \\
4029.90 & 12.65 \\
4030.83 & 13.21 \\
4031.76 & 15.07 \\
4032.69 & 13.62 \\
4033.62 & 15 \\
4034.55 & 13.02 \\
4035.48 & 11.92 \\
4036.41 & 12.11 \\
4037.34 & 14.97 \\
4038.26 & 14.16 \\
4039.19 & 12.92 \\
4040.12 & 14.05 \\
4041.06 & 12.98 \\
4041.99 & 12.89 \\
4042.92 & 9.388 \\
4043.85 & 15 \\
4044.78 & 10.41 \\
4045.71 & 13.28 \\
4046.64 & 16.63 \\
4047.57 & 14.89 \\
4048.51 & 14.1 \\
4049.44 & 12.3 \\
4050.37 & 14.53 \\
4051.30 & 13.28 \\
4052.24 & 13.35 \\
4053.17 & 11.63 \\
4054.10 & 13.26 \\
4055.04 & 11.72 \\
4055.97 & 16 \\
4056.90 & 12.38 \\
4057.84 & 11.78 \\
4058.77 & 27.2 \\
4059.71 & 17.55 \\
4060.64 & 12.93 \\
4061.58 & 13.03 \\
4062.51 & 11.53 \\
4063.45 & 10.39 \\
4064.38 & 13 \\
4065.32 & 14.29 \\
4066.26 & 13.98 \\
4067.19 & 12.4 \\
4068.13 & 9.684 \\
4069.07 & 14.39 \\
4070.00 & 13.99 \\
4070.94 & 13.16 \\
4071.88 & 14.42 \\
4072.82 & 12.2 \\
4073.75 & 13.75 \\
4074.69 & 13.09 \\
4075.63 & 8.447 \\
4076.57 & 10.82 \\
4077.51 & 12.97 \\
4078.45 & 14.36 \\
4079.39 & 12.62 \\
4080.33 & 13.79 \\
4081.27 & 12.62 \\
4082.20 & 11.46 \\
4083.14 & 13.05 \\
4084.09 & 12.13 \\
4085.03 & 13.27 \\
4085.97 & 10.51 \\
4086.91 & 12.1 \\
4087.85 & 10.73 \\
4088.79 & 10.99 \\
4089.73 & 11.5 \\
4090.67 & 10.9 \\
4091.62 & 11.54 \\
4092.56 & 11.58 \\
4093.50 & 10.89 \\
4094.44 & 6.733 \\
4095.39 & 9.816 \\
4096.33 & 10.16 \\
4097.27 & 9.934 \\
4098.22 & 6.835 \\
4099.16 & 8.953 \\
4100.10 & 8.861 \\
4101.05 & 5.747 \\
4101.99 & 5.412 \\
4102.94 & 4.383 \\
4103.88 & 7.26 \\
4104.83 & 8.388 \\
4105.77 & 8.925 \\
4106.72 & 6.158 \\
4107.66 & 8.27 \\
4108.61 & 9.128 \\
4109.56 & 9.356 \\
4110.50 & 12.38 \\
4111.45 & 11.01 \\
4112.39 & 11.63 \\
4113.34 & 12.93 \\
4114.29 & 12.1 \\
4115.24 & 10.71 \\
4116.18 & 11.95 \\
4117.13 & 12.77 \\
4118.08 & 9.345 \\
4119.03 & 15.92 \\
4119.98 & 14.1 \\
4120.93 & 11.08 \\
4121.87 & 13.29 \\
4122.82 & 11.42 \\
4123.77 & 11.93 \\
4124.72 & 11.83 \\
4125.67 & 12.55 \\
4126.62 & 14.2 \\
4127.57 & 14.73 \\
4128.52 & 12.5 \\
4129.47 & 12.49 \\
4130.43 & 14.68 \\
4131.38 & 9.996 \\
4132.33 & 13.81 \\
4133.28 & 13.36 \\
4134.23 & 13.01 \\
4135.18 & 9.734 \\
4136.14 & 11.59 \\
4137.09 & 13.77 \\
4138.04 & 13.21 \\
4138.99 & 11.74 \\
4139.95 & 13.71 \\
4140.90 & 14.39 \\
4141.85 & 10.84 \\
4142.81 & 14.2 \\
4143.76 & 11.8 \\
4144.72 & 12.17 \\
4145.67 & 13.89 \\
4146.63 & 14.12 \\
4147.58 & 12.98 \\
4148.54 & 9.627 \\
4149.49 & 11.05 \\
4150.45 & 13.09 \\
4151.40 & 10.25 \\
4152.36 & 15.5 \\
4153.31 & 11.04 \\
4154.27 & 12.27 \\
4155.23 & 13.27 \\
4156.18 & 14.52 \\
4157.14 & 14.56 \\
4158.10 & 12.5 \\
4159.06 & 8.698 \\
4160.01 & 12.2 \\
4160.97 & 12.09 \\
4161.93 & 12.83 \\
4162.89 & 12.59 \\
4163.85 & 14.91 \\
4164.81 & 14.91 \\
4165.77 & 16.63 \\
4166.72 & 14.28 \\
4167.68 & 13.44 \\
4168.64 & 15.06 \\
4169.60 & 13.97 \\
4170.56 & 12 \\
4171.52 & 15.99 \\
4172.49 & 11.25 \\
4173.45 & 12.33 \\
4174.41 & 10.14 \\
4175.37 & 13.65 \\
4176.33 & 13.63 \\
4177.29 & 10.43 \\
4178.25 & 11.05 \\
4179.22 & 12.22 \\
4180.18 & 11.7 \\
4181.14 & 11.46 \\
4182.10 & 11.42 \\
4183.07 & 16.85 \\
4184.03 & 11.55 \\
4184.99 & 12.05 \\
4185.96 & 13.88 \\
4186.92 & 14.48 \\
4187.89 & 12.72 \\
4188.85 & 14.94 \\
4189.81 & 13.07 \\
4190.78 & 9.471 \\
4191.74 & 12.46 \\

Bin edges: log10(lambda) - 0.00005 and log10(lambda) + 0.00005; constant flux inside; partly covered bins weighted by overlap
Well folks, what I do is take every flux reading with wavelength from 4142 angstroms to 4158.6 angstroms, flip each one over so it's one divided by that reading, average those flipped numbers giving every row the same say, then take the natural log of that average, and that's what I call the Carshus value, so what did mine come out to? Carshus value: -2.53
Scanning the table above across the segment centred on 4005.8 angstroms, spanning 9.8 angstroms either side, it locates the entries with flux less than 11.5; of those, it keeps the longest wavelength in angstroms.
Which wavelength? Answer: 4010.47 angstroms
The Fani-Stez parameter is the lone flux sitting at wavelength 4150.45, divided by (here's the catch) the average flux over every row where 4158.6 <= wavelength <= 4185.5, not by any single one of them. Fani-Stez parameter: 1.0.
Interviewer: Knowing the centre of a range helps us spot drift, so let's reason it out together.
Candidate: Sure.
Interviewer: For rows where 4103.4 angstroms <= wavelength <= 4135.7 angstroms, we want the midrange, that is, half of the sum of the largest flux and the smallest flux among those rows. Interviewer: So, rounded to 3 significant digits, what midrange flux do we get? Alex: 11.0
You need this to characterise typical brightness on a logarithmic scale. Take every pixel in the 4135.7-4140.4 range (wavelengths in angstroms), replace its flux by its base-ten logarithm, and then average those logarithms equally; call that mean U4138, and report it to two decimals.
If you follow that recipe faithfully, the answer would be 1.11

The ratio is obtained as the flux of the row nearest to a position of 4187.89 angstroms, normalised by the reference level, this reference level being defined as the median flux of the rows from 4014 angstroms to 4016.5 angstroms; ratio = 0.87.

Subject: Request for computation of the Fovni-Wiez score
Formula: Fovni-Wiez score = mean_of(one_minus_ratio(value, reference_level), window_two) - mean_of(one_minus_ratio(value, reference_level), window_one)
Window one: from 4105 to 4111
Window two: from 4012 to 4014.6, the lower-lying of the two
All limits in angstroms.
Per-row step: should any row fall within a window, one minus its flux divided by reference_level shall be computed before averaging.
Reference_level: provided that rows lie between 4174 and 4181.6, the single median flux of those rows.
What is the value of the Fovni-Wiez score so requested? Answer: -0.35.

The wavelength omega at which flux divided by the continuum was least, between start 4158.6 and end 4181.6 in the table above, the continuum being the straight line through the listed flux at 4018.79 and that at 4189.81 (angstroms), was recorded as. 4159.06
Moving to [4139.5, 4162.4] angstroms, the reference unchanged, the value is 4159.06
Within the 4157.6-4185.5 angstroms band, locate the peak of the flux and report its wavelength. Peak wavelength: 4183.07 angstroms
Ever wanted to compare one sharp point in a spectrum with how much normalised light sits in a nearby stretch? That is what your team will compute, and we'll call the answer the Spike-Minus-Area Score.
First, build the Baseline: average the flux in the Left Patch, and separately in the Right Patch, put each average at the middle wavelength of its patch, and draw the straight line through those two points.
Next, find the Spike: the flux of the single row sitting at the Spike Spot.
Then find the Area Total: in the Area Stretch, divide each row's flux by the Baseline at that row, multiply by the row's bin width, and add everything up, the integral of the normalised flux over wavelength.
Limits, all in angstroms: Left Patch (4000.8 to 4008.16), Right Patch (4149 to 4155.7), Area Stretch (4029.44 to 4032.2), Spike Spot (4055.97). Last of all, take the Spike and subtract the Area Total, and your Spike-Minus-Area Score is 13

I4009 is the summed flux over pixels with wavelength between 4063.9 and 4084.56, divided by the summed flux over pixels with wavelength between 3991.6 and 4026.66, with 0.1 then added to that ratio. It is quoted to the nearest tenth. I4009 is 0.6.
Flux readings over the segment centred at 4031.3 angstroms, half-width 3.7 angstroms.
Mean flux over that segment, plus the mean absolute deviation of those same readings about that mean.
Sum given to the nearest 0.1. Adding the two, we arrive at 15.0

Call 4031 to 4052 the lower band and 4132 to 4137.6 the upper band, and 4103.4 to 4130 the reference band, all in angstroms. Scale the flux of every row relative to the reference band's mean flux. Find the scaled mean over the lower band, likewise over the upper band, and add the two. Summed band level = 2.29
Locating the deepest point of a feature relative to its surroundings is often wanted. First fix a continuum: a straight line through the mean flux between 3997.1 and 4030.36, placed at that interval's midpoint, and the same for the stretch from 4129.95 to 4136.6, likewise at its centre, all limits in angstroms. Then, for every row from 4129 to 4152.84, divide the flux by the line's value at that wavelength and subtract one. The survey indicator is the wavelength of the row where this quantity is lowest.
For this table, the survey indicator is 4135.18 angstroms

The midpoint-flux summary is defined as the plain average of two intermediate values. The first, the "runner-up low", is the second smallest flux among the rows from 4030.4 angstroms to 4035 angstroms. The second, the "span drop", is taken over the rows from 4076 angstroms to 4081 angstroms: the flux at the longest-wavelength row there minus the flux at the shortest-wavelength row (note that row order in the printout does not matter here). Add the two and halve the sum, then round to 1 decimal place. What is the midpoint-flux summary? 8.1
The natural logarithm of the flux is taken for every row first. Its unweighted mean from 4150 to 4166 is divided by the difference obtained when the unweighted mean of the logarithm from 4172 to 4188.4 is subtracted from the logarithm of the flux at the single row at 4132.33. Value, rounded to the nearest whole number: 22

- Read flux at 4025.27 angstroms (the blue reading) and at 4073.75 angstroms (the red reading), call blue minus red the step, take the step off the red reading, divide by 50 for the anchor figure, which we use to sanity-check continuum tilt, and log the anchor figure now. 0.33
